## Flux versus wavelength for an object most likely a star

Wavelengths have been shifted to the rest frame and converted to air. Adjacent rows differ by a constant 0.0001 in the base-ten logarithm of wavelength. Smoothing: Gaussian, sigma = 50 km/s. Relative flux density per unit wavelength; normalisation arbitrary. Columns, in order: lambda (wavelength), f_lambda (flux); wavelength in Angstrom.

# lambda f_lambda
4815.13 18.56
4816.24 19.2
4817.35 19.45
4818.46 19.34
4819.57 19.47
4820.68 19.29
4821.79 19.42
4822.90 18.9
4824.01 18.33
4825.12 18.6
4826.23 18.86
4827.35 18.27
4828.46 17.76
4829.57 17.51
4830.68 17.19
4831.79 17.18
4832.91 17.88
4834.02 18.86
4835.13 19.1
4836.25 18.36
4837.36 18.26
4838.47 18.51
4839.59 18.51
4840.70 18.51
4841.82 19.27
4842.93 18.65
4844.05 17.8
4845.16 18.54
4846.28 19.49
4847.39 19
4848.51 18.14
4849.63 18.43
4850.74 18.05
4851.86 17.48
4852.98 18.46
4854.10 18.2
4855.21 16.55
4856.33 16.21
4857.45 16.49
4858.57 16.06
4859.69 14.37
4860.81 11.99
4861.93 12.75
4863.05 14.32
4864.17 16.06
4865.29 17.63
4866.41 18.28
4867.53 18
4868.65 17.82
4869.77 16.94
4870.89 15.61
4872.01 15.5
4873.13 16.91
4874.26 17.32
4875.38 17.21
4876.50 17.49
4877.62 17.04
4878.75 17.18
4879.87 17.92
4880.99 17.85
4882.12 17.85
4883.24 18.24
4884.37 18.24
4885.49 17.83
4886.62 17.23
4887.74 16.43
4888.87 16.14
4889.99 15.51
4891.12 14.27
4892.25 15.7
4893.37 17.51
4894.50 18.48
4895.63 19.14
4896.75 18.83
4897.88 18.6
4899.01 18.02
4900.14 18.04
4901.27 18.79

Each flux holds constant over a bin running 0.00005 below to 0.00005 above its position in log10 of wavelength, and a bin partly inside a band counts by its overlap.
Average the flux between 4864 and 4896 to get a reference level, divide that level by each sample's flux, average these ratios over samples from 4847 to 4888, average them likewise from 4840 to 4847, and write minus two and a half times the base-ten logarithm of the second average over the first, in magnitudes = 0.12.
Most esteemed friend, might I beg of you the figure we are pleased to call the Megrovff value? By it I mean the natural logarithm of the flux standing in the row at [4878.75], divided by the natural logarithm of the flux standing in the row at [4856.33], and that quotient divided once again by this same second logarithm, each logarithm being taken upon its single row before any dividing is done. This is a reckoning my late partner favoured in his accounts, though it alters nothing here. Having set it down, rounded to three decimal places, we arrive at 0.366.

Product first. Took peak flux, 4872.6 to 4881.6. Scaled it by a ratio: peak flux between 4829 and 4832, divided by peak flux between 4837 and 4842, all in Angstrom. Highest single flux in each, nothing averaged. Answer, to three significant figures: 16.3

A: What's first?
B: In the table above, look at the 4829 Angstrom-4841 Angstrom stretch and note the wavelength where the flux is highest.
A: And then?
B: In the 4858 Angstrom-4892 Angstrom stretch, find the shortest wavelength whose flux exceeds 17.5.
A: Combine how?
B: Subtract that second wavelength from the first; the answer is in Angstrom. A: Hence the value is -30.2 Angstrom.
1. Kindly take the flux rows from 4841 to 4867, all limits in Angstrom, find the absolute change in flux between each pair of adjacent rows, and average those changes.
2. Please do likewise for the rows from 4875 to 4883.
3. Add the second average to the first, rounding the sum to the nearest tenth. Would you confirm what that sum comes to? 1.2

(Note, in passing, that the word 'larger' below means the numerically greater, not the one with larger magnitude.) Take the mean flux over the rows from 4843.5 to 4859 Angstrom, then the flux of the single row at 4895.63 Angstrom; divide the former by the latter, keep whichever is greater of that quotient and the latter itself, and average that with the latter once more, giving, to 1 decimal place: 19.1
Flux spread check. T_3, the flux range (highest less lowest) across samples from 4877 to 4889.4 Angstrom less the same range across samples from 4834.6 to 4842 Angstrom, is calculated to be 1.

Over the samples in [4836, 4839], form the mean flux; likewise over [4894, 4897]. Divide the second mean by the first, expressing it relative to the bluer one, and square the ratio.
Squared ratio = 1.05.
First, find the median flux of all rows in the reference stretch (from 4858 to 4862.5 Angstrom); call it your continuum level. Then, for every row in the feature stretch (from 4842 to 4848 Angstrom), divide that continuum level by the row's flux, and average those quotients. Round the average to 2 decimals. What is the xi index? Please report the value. 0.73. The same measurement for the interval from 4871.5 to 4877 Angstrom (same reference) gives 0.80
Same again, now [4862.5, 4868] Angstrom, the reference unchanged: 0.81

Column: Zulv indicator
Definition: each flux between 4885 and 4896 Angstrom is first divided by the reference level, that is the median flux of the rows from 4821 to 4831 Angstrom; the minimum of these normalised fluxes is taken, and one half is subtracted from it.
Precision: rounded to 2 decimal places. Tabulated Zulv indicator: 0.28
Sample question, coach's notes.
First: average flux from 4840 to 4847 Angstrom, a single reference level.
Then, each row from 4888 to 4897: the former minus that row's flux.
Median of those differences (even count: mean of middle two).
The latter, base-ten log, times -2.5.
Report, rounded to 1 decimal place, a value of -0.7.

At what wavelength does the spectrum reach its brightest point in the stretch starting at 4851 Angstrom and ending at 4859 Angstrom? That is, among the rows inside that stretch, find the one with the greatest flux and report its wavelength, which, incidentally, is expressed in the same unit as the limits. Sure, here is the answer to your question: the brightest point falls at 4852.98 Angstrom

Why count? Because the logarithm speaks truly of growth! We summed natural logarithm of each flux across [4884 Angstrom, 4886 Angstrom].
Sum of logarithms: 5.78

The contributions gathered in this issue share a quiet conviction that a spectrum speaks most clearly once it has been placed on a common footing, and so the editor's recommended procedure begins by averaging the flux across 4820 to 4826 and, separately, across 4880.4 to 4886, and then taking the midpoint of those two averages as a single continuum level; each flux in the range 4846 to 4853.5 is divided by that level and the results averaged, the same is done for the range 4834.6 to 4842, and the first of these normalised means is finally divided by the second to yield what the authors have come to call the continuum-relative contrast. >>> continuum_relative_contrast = 0.99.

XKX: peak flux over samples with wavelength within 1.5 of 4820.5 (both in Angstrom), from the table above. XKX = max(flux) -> 19.47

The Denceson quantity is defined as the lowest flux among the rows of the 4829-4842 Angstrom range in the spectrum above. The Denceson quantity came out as 17.18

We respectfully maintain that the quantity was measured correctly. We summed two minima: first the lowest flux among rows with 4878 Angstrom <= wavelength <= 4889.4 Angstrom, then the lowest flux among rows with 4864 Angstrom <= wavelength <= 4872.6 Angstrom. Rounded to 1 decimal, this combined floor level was 31.6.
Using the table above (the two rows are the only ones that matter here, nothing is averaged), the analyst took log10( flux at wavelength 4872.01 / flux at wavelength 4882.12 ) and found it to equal -0.06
